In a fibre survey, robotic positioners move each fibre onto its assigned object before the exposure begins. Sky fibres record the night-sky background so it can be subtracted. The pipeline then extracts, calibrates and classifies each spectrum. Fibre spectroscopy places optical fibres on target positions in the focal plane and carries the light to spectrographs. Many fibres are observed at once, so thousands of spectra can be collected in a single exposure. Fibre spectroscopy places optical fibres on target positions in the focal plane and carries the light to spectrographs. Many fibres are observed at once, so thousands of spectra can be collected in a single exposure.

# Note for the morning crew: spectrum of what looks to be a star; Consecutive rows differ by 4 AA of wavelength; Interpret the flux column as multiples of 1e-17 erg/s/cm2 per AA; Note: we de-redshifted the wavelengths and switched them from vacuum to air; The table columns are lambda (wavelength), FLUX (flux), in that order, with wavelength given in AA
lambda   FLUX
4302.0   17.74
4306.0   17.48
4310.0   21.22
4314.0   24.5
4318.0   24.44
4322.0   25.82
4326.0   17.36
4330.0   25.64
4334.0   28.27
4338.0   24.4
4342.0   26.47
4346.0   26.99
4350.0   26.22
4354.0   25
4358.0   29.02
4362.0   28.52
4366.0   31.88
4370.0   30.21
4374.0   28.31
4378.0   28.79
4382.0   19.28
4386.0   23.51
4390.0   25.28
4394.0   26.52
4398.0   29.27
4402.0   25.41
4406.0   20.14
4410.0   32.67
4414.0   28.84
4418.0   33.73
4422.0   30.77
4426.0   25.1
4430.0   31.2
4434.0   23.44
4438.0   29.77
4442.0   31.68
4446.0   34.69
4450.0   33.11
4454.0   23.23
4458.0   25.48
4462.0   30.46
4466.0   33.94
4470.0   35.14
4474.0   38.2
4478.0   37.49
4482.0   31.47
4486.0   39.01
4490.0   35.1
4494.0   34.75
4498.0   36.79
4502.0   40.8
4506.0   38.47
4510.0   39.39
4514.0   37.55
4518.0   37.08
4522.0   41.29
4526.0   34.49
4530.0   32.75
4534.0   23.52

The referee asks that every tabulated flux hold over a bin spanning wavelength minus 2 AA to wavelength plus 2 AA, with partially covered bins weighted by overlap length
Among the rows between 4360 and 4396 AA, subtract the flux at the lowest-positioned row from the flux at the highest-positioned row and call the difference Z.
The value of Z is -2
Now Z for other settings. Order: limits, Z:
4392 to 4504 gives 14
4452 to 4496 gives 12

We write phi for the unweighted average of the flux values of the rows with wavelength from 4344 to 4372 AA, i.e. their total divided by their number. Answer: 28.3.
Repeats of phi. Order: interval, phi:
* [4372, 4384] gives 25.5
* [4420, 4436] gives 27.6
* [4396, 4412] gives 26.9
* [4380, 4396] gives 23.6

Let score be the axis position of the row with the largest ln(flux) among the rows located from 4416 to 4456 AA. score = 4446.0 AA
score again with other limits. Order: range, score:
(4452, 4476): 4474.0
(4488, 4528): 4522.0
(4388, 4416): 4410.0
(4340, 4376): 4366.0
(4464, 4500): 4486.0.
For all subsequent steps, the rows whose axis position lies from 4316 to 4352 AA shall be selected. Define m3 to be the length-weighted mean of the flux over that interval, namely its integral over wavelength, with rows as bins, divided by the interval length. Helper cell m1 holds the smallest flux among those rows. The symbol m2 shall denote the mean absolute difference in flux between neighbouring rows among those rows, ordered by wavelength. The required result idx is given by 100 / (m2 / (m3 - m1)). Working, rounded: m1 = 17.36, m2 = 3.5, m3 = 25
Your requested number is 220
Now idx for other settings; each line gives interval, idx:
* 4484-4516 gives 136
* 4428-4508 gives 262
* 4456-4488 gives 218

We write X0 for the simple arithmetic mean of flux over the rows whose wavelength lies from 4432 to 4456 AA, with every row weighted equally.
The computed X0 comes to 29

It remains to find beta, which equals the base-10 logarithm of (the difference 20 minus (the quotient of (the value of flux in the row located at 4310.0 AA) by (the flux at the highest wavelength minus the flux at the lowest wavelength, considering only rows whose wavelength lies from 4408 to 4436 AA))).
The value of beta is 1.35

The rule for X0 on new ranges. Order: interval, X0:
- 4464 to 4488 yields 36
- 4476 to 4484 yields 34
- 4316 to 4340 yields 24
